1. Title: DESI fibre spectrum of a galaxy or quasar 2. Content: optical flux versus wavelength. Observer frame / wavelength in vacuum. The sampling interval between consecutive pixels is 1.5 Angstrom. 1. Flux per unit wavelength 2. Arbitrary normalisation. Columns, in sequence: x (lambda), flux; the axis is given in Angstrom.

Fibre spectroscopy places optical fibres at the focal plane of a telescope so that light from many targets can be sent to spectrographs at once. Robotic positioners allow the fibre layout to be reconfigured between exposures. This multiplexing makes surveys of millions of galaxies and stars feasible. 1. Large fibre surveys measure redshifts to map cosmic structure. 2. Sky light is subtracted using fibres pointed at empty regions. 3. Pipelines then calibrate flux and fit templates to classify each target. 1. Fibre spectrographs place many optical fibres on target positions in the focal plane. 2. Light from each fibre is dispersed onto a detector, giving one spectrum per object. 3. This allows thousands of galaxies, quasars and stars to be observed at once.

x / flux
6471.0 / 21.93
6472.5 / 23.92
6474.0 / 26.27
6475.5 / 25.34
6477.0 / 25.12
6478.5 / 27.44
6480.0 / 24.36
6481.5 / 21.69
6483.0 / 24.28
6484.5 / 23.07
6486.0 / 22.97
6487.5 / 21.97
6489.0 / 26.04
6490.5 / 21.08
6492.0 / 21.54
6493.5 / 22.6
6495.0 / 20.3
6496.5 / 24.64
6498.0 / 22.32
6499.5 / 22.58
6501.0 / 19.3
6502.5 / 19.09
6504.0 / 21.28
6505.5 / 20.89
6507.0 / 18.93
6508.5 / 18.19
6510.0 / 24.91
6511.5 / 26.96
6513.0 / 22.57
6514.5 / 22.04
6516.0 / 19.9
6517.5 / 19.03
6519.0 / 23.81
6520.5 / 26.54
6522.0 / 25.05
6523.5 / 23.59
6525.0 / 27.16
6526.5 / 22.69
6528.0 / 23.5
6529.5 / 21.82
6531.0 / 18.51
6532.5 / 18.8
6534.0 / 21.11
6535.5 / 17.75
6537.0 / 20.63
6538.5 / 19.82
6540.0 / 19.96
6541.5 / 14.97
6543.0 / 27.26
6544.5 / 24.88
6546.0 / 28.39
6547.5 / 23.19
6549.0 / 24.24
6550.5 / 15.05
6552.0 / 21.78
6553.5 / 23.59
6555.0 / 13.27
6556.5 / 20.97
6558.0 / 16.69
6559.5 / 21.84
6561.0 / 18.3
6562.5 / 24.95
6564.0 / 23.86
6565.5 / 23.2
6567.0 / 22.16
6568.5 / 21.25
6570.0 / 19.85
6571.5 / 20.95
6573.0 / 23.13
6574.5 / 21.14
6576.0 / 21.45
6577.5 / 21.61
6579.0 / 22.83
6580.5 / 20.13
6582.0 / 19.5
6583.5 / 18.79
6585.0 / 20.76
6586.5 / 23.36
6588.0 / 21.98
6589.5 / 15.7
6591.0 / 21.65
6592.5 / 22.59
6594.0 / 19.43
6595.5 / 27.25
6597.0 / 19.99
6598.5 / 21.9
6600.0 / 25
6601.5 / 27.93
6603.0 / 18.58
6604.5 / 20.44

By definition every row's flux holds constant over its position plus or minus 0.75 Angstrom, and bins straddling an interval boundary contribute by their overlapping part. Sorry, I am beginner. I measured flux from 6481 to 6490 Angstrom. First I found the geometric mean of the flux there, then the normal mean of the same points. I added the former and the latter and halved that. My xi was 23.3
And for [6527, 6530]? 22.7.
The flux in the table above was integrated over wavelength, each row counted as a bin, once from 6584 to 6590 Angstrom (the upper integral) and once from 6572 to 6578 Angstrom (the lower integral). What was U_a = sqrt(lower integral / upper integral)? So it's 1.03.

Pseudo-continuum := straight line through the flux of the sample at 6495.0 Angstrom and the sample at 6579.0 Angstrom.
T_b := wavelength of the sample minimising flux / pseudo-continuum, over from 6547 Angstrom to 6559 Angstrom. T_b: 6555.0 Angstrom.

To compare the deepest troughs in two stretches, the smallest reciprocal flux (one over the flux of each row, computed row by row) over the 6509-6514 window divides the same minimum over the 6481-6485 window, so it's 1.11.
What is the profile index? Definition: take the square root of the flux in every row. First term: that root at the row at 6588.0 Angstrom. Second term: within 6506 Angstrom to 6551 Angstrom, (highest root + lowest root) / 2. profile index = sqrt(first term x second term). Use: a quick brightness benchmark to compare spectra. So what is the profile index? 4.64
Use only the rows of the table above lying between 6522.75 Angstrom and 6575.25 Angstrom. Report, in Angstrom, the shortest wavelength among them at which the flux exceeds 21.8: 6523.5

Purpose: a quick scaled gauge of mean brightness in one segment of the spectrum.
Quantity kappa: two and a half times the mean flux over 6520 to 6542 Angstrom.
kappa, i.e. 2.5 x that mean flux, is 54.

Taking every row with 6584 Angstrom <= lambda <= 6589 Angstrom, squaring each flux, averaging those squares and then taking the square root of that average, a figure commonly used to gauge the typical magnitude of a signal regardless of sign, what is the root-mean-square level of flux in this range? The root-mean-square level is 22.1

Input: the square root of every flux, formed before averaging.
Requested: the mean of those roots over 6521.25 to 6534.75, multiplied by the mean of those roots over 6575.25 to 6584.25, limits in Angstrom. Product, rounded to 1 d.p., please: 21.5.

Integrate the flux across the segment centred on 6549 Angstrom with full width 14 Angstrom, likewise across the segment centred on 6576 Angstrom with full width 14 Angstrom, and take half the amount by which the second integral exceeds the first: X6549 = -8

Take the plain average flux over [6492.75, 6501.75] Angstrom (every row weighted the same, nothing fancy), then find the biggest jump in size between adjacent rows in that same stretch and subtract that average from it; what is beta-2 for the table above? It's -17.6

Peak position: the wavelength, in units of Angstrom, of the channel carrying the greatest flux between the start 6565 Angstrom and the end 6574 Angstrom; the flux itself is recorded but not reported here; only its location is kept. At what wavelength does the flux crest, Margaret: 6565.5 Angstrom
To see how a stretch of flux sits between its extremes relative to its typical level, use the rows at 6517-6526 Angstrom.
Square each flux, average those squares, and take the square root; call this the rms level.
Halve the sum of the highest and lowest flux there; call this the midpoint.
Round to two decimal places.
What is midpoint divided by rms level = 0.95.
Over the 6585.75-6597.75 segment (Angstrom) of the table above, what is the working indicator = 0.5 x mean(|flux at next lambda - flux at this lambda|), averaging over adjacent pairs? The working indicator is 2.3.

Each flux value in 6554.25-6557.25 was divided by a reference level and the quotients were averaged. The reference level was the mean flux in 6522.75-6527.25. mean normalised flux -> 0.70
